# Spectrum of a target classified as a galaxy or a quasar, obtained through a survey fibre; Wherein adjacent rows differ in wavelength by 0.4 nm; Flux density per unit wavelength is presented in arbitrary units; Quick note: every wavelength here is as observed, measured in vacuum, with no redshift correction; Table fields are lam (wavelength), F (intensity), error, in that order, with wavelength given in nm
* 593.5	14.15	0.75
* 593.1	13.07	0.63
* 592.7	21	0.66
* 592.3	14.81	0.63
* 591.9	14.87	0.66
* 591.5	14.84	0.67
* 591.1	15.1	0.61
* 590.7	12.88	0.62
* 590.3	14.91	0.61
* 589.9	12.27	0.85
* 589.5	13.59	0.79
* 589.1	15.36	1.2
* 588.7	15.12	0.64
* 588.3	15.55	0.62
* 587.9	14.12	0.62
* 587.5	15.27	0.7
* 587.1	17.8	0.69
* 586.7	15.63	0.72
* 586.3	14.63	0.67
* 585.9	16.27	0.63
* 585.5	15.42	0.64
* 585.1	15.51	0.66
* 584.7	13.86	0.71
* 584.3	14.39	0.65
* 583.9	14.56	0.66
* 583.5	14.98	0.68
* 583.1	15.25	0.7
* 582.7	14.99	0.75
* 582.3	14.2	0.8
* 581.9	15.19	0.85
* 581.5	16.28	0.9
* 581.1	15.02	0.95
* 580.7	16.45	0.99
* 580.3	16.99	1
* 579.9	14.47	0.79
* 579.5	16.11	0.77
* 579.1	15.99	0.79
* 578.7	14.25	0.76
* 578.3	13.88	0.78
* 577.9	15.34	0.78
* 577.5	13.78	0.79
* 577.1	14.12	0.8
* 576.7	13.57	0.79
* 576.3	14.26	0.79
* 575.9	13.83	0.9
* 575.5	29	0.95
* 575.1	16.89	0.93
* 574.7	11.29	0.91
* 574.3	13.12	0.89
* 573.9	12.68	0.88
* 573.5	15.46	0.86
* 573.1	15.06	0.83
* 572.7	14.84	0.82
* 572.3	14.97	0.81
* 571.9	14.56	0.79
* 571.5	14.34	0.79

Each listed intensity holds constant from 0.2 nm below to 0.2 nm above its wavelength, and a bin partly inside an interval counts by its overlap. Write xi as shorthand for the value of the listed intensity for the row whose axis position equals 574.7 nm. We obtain 11.29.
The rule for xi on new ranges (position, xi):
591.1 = 15.1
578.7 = 14.25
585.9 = 16.27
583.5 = 14.98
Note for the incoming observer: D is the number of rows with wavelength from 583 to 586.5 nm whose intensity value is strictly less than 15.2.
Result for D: 5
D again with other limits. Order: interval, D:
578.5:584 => 8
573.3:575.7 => 3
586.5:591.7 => 8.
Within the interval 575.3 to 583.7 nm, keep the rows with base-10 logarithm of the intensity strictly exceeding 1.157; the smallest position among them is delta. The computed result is 575.5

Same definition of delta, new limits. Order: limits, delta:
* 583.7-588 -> 583.9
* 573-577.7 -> 573.1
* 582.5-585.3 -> 582.7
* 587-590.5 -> 587.1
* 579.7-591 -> 579.9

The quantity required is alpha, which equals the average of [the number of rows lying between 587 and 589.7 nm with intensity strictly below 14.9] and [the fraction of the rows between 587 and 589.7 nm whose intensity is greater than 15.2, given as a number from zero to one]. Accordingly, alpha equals 1.3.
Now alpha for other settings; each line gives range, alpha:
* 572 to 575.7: 2.2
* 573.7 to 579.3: 5.1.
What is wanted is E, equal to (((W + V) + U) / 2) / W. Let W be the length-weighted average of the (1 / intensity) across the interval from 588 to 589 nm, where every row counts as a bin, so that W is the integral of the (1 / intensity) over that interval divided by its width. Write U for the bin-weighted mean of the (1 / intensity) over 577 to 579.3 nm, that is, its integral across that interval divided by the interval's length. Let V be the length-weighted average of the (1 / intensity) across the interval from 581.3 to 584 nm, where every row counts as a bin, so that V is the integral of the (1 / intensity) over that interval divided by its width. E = 1.53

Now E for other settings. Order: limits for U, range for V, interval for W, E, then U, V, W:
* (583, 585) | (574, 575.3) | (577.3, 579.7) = 1.56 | 0.0685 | 0.0750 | 0.0674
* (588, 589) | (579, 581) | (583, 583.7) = 1.47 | 0.0658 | 0.0629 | 0.0662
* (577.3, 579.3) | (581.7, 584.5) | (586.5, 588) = 1.57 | 0.0685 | 0.0676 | 0.0637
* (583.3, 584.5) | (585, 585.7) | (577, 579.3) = 1.47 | 0.0683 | 0.0647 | 0.0688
